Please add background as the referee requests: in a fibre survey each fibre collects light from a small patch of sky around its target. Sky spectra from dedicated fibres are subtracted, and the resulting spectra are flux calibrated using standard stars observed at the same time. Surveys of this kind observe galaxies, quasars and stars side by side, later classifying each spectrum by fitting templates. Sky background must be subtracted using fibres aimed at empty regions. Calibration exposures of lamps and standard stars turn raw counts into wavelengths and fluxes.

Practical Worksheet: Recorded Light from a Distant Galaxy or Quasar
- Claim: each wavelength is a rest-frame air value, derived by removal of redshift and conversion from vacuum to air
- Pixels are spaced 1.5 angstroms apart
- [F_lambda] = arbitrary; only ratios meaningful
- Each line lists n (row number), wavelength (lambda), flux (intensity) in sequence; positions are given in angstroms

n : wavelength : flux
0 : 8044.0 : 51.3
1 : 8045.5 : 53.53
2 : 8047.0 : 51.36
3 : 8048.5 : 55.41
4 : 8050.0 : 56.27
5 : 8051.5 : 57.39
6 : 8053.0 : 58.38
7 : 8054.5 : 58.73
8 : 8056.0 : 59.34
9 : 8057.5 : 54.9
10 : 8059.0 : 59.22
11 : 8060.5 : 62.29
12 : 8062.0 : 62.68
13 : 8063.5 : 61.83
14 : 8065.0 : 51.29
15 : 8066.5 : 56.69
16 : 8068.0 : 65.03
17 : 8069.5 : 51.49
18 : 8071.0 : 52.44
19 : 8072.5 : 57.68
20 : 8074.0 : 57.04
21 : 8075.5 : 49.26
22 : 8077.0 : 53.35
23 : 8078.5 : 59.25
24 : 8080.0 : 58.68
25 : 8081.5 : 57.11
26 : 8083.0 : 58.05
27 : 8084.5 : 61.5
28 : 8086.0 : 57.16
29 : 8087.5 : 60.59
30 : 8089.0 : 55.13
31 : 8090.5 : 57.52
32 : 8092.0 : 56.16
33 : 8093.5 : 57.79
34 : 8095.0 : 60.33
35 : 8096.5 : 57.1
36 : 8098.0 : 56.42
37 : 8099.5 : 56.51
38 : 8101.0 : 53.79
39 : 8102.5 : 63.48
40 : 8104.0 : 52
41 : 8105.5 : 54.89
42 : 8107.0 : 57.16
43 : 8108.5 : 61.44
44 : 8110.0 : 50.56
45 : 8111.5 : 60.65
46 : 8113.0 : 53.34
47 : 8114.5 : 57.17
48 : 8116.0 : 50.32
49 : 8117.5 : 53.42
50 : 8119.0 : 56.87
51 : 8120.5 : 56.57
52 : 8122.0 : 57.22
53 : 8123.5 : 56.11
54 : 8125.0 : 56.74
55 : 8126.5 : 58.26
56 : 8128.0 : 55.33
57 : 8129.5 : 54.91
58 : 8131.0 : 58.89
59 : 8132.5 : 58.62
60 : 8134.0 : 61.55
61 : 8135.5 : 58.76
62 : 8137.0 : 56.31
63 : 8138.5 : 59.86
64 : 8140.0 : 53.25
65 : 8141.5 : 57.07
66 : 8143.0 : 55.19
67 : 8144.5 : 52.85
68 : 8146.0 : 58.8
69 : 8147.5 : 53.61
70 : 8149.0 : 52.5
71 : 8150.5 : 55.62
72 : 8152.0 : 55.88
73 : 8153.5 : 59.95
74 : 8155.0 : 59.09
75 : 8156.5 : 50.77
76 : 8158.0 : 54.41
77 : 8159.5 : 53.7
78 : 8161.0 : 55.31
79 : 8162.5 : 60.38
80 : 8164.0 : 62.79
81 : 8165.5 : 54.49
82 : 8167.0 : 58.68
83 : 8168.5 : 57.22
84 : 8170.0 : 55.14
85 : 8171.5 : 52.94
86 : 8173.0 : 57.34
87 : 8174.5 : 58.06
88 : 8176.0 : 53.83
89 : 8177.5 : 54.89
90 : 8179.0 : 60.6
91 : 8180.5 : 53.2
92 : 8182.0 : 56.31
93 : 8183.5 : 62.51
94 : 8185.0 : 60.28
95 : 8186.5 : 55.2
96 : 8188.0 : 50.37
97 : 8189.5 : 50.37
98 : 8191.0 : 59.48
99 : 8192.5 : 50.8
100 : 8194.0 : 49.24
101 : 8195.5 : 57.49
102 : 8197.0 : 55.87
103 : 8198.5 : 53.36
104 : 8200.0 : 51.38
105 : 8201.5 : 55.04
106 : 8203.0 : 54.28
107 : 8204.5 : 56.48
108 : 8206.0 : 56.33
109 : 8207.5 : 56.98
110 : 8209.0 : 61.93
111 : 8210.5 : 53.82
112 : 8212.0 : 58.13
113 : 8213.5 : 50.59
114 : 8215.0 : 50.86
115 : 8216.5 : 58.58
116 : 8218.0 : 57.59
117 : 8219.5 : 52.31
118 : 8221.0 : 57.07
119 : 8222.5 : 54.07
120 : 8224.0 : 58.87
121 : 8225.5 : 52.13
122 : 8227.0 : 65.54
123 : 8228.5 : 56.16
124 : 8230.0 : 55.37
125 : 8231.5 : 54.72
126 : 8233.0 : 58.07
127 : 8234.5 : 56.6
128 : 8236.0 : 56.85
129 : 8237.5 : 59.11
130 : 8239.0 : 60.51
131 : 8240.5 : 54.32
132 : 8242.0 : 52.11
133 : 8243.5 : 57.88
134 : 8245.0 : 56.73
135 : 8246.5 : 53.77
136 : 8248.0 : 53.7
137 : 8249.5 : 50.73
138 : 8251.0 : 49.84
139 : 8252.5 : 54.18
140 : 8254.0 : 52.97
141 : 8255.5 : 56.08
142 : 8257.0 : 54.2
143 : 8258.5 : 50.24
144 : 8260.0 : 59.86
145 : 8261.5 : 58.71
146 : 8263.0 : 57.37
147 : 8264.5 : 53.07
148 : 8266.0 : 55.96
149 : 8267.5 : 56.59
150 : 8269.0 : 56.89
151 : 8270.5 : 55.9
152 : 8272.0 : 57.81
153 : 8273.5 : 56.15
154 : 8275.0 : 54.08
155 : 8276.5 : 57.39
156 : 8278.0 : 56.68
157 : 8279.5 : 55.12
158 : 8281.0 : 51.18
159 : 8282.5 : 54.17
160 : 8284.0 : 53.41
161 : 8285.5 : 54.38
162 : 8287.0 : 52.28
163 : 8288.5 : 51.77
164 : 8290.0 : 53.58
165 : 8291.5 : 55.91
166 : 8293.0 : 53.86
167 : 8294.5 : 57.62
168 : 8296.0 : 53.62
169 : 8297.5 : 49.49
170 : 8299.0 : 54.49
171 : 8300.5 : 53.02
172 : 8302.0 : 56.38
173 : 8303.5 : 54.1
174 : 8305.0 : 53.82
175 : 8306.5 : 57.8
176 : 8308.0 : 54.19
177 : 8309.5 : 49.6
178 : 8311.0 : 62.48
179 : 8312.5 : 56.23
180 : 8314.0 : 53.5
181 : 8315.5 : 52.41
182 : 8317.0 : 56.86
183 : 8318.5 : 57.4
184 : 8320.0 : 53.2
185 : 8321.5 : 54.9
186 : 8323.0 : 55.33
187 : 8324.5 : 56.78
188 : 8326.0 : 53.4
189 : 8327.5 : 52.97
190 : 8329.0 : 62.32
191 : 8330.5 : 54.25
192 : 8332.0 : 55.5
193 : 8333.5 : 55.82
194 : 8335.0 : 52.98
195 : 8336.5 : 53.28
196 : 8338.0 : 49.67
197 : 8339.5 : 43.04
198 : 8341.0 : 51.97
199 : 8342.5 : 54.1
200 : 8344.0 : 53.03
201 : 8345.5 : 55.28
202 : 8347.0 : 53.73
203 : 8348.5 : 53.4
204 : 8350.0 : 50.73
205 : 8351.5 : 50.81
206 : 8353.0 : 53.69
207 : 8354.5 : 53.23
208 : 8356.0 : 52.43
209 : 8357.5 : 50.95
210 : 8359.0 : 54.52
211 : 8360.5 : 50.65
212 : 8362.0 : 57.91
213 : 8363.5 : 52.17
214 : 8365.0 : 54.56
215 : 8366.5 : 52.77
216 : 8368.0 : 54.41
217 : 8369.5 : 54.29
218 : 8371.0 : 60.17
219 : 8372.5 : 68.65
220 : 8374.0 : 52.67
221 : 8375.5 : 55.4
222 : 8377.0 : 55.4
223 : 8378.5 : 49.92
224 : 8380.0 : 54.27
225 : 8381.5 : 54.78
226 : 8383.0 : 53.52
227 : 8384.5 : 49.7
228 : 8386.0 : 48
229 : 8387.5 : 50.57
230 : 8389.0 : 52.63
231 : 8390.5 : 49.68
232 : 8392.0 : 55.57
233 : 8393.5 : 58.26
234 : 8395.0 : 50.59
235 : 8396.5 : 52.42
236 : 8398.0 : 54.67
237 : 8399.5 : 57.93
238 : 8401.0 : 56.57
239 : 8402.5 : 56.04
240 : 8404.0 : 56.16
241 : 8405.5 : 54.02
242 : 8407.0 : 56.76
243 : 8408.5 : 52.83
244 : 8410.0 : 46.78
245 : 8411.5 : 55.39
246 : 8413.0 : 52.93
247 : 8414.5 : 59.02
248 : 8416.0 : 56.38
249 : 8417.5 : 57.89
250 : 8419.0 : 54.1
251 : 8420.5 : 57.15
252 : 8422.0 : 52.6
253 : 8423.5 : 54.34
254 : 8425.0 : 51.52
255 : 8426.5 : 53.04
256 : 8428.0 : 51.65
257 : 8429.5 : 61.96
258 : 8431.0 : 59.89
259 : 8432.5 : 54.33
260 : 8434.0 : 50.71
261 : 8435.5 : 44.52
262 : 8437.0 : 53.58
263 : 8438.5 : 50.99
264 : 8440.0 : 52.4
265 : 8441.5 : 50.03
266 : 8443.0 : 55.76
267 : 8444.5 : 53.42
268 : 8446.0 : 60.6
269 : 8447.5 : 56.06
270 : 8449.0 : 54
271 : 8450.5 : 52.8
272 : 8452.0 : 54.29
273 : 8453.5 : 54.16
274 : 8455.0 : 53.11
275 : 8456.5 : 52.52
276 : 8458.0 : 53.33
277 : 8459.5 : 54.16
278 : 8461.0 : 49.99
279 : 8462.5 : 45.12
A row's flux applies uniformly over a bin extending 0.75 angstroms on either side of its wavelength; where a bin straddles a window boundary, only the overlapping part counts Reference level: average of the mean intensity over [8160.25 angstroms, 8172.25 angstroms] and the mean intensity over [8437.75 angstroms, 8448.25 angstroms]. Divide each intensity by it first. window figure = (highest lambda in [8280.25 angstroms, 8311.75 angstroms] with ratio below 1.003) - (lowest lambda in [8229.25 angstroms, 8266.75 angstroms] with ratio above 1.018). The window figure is 76.5 angstroms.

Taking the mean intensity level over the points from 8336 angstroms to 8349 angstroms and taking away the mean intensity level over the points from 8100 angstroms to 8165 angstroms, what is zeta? -4.5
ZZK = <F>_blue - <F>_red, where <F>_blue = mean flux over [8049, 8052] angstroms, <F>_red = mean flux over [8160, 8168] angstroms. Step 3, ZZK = -1.5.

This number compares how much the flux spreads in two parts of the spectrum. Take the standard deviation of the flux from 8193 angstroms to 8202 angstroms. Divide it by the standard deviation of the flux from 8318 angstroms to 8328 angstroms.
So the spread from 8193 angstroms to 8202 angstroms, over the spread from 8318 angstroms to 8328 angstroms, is 1.7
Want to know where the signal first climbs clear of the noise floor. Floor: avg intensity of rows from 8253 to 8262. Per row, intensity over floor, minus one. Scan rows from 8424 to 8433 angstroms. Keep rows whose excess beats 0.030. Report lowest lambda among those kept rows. 8429.5 angstroms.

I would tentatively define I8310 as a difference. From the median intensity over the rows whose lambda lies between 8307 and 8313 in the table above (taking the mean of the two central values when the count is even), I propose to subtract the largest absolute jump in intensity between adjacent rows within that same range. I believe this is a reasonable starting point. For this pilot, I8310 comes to 42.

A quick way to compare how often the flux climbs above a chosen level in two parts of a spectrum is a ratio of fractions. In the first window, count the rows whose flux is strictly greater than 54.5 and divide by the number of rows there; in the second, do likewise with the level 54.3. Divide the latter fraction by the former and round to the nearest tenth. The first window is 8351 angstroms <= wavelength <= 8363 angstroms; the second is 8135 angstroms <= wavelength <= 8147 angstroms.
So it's 3.0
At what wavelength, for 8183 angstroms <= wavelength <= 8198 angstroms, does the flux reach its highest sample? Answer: 8183.5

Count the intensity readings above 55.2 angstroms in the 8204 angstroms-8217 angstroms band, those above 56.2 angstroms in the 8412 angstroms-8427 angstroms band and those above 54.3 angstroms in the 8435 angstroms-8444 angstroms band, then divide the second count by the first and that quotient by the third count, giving 0.67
